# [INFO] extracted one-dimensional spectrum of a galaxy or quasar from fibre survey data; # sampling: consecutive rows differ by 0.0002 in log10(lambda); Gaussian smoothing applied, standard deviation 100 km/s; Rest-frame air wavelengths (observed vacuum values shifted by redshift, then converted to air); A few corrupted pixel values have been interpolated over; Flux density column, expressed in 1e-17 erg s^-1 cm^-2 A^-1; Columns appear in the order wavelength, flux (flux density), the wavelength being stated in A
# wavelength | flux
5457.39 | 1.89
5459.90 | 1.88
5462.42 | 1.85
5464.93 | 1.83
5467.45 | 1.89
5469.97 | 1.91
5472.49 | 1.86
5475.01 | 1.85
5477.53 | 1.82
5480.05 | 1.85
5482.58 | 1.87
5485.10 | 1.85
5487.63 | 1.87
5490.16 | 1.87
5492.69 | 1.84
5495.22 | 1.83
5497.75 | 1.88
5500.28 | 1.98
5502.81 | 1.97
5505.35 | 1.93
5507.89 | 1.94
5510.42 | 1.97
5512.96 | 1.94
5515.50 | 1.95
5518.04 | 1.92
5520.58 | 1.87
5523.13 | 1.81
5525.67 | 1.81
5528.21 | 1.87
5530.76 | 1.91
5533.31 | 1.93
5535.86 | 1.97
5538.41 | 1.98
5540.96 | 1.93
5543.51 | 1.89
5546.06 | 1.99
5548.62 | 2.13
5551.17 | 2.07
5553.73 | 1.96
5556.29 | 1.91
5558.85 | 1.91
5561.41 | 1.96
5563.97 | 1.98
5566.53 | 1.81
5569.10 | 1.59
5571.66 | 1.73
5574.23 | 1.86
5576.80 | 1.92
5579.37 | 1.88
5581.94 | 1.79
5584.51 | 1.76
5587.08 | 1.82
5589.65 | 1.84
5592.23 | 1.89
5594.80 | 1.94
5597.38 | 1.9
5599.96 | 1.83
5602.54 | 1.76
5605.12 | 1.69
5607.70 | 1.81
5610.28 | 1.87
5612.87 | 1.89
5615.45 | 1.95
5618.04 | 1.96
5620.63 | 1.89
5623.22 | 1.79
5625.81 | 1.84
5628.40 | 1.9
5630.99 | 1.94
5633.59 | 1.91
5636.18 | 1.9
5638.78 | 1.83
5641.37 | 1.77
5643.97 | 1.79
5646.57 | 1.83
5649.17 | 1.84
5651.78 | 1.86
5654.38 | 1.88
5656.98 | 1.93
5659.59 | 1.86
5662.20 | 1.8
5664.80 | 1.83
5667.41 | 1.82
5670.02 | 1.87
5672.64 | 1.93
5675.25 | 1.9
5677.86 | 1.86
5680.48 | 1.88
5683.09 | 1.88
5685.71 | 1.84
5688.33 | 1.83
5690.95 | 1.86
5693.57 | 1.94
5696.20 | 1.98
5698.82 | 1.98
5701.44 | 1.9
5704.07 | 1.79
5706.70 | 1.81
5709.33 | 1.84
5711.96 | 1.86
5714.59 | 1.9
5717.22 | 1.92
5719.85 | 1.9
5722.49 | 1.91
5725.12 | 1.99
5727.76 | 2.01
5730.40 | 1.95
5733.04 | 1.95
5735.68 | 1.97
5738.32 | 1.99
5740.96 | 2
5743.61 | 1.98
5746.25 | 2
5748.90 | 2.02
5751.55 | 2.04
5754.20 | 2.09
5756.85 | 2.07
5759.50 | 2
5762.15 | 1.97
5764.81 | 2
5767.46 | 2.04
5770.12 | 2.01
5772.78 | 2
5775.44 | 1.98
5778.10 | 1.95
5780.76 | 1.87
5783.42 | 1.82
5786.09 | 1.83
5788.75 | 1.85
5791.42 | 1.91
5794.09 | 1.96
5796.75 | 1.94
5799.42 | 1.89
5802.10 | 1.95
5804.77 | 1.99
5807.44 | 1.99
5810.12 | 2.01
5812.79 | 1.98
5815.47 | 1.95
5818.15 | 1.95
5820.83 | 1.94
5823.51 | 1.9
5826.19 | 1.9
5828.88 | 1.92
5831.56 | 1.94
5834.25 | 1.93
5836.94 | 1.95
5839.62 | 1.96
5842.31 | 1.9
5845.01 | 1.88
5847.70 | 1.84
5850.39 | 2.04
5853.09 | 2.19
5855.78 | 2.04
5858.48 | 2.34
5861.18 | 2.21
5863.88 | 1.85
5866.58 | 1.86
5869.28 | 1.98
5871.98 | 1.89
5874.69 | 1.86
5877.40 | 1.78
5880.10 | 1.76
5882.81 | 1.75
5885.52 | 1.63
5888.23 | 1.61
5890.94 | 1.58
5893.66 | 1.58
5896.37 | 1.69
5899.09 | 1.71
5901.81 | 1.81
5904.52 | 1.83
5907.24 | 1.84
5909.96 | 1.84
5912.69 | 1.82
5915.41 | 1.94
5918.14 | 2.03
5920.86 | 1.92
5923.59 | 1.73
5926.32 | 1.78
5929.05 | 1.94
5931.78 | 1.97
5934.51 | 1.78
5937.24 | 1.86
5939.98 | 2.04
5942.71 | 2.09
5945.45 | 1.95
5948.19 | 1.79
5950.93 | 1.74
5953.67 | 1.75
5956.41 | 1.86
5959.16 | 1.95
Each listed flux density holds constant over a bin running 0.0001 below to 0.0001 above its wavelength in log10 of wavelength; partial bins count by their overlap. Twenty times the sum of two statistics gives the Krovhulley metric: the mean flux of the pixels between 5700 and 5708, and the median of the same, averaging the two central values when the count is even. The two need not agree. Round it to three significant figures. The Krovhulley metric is 72.9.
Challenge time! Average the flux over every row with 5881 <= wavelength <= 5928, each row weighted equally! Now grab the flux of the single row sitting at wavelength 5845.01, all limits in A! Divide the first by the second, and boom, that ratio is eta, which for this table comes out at 0.94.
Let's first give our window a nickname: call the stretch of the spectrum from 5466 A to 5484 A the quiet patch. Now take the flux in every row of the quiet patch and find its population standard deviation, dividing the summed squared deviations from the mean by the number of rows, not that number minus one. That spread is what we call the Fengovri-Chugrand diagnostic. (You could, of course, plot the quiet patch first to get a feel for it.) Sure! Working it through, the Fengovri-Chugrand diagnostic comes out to 0.027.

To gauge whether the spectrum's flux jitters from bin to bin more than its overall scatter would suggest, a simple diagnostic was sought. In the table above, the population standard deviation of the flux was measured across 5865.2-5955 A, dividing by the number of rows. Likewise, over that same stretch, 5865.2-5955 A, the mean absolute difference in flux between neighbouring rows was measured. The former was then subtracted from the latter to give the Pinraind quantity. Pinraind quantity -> -0.052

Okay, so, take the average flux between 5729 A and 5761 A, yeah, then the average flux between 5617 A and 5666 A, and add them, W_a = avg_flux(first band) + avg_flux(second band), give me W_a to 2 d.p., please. 3.87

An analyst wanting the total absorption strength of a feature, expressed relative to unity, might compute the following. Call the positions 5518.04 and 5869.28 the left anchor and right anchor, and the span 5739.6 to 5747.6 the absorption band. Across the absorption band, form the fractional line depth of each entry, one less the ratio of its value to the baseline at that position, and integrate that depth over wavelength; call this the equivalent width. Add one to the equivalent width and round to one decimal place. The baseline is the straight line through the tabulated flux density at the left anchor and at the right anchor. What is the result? 0.9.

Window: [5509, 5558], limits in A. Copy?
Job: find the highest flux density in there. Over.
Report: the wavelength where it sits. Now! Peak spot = 5548.62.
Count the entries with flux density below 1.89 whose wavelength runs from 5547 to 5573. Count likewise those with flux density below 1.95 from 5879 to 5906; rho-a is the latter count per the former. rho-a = 3.3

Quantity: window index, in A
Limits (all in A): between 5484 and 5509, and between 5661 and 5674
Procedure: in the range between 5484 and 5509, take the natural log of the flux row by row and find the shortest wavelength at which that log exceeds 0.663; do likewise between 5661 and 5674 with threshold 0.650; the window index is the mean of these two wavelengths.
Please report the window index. 5586.5 A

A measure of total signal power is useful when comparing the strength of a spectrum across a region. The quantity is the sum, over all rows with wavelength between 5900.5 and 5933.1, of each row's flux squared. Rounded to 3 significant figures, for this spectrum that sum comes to 42.1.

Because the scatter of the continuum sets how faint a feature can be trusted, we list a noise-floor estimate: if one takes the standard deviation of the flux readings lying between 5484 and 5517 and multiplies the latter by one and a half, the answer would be 0.08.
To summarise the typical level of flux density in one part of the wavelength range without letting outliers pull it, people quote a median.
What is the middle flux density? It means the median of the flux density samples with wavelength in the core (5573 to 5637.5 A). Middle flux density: 1.88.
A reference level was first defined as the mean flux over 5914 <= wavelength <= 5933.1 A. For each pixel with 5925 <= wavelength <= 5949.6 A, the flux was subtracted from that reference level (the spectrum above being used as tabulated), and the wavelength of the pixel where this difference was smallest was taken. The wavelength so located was 5942.71 A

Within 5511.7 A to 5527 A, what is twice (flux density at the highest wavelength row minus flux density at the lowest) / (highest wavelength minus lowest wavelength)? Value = -0.020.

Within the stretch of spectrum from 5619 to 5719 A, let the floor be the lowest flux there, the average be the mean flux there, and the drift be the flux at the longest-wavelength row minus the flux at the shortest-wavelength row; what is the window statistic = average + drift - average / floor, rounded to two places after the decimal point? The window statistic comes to 0.84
